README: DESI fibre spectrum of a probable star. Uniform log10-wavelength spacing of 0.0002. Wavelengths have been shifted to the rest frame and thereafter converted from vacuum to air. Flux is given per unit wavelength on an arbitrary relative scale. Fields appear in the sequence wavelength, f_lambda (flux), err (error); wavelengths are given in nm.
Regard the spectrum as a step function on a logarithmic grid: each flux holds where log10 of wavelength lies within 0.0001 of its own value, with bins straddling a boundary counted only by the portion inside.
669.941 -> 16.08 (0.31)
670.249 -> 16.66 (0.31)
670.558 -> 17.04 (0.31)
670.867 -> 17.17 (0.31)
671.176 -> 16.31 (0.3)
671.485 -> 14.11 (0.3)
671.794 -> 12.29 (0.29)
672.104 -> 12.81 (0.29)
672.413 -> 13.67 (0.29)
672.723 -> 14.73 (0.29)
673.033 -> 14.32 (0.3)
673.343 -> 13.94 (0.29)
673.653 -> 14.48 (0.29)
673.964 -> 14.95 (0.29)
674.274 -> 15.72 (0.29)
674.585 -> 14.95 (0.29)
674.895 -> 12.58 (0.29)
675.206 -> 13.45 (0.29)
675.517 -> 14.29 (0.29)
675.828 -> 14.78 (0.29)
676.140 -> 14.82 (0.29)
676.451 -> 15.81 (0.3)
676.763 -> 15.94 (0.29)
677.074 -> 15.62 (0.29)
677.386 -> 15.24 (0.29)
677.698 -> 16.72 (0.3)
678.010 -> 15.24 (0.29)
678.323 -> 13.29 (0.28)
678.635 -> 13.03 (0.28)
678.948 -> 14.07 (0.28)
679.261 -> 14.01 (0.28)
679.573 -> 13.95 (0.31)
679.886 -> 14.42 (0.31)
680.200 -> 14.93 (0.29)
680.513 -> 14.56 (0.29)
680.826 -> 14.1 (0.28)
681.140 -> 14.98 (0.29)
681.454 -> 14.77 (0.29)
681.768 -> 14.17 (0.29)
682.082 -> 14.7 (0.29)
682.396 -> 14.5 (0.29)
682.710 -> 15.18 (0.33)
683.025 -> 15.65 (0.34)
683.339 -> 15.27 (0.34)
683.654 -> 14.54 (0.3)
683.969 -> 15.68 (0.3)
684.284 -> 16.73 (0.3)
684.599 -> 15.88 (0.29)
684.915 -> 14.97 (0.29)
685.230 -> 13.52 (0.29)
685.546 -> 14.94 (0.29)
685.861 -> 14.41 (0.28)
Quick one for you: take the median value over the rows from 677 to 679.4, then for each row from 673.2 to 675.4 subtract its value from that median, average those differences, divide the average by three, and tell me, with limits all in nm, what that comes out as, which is 0.12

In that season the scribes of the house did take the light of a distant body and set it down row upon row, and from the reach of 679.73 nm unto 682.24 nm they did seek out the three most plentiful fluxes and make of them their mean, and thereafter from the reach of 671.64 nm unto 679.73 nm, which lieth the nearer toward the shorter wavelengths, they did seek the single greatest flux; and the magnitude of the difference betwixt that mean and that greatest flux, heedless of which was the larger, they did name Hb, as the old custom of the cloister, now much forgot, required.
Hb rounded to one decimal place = 1.8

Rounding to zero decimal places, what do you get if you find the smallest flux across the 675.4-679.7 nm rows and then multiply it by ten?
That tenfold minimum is 130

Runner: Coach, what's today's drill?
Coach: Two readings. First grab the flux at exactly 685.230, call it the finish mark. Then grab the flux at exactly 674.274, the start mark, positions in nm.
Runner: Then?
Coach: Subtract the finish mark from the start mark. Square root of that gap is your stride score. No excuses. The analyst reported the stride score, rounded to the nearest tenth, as 1.5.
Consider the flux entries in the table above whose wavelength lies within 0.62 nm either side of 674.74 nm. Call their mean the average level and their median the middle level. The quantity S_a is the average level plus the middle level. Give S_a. 28.4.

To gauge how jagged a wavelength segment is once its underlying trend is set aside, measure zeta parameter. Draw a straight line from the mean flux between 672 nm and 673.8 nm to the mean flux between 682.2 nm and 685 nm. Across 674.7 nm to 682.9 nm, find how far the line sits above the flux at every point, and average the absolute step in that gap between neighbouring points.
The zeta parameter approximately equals 0.61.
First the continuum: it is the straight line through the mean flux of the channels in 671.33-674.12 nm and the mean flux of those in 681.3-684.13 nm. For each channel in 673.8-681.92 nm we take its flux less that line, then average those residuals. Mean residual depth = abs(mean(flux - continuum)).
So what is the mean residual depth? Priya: 0.18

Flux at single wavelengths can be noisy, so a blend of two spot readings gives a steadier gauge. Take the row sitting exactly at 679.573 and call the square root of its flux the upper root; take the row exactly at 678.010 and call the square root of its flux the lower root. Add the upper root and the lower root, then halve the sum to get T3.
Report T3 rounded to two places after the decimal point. 3.82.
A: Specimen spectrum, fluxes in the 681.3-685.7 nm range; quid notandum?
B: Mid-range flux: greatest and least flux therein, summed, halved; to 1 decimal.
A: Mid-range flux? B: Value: 15.1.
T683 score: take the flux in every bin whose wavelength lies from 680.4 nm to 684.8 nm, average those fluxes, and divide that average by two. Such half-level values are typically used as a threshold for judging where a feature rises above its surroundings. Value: 7.53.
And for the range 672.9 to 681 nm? 7.29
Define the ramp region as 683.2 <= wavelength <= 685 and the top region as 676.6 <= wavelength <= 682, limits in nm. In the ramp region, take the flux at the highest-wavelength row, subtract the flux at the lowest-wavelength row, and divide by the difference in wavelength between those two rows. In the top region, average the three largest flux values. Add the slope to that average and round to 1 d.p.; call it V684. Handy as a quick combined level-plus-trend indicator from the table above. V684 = 15.9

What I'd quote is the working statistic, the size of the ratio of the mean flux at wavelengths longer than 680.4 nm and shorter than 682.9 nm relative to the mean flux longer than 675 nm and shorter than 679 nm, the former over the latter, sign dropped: 0.99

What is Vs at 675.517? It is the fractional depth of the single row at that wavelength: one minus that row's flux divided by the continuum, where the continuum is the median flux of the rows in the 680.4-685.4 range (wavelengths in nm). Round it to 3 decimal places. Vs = 0.039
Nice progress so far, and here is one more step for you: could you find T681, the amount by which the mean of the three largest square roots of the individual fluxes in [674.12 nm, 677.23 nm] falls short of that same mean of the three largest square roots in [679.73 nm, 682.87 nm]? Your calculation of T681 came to -0.10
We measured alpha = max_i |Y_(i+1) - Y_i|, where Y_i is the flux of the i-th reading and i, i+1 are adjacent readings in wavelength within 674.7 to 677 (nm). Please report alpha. 1.0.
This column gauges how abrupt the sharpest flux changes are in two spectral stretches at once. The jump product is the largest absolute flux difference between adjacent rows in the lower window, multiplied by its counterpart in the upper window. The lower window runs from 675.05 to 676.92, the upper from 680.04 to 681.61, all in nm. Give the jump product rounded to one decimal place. 0.9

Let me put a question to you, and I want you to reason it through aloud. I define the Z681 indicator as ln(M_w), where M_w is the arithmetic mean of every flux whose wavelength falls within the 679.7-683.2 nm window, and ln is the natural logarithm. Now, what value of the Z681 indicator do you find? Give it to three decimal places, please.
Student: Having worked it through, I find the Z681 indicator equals 2.689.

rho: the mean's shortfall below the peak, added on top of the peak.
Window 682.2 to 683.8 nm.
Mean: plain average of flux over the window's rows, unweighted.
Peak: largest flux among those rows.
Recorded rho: 16.3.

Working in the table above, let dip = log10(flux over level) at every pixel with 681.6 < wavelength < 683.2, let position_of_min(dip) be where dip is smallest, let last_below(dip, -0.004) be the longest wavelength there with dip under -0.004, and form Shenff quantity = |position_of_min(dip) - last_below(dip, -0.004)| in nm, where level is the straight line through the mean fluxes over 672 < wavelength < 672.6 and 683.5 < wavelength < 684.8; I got 0.94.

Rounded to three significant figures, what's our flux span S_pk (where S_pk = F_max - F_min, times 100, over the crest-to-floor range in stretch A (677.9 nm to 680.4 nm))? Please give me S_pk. 221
